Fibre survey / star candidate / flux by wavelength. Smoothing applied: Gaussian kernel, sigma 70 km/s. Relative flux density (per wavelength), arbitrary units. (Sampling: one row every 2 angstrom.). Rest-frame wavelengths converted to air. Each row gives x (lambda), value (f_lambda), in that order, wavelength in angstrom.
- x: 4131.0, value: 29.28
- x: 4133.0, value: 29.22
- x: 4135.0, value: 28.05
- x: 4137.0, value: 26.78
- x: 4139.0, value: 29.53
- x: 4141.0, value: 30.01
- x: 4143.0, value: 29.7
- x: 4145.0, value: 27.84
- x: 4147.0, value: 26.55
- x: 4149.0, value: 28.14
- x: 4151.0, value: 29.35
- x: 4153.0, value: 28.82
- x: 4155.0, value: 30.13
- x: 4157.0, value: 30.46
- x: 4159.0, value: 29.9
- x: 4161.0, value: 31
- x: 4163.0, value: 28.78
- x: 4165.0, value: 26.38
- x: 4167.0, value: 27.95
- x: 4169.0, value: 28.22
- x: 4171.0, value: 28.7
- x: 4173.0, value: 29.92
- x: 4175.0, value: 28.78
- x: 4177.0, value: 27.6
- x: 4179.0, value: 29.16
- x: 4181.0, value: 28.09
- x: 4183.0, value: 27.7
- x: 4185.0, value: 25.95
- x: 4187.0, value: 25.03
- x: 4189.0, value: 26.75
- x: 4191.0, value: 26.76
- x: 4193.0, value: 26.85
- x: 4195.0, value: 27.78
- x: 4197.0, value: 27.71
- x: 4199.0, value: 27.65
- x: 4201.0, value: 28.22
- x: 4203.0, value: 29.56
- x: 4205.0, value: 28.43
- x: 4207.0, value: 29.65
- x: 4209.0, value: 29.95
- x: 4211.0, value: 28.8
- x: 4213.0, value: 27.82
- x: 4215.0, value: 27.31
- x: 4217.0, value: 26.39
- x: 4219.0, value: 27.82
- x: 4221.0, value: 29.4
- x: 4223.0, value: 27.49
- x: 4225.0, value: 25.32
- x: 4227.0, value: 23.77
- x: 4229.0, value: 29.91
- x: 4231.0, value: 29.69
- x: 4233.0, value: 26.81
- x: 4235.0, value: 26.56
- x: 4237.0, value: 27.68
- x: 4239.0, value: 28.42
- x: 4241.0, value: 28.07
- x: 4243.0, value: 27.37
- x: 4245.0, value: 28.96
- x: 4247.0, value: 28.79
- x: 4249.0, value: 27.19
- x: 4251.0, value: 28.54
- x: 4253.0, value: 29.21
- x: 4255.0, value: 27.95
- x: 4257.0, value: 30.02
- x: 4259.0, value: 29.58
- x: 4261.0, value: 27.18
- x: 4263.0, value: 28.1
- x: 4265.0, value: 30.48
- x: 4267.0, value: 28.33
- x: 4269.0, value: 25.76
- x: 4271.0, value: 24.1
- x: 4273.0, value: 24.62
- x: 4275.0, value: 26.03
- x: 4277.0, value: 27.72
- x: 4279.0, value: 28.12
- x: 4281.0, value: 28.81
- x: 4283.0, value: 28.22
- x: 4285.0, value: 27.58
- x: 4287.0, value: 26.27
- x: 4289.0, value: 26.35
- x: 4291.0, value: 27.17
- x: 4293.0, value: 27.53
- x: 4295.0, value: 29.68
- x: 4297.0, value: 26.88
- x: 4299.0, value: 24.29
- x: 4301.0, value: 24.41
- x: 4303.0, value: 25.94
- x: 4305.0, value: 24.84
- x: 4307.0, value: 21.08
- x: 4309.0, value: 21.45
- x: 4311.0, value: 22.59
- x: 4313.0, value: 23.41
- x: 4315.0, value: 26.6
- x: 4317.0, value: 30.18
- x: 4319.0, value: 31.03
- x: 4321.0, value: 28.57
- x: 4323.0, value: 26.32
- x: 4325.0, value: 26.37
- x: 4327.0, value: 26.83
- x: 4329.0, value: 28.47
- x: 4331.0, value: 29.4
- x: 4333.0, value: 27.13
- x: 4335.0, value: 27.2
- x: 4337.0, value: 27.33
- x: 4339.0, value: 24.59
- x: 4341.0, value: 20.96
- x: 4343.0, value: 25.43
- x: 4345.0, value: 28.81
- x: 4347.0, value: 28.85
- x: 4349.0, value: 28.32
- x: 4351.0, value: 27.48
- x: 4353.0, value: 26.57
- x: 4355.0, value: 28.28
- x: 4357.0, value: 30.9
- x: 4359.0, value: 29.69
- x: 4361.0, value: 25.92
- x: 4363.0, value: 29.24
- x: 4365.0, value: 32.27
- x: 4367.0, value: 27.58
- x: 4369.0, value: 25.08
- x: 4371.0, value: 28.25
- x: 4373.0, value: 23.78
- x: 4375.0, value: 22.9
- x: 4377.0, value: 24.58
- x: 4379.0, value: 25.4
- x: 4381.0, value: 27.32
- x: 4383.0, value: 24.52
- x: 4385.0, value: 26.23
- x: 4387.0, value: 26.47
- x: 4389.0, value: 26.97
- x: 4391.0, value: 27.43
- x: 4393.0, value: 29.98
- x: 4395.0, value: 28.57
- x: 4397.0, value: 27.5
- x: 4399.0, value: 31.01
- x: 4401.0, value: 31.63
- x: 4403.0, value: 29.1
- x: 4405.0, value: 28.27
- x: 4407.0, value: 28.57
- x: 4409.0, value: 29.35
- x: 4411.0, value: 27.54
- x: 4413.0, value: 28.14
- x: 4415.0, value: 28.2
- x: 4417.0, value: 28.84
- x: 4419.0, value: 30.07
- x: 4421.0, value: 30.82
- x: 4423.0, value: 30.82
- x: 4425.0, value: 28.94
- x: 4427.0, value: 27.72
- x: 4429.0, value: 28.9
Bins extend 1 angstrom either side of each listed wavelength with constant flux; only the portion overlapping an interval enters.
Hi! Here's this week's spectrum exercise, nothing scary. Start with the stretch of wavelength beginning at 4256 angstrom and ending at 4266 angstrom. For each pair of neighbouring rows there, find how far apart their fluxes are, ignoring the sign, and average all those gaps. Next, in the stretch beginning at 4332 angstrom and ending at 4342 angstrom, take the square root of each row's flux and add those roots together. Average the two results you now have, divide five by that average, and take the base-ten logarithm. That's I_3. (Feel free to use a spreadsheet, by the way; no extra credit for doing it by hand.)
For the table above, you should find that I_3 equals -0.427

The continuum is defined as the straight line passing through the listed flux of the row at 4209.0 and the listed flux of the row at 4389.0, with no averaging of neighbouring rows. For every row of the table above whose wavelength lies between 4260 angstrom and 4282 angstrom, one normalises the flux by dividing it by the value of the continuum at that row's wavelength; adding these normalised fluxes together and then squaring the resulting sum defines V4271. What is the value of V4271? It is 107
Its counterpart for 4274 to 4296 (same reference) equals 112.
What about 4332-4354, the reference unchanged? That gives 111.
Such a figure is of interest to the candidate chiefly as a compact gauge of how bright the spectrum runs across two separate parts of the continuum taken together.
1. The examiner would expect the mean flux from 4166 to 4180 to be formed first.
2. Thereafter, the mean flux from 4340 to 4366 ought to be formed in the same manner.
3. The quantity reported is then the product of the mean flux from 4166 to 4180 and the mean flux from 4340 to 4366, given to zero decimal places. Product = 799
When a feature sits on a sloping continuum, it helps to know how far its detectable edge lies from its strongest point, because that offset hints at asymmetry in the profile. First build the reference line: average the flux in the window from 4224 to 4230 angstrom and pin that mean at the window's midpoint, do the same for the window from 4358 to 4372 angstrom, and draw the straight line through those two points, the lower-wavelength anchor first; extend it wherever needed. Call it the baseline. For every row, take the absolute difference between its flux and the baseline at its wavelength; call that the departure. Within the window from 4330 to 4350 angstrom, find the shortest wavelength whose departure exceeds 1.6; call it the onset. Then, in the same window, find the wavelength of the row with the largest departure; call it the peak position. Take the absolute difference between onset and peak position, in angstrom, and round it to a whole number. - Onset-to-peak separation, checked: 2 angstrom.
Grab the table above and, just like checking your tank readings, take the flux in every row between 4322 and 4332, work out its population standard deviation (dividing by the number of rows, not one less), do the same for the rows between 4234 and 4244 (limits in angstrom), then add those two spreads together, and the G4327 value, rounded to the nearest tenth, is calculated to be 1.9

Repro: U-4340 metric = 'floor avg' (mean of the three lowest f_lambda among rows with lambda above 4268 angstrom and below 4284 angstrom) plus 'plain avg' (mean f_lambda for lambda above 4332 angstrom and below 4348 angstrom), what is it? 51.1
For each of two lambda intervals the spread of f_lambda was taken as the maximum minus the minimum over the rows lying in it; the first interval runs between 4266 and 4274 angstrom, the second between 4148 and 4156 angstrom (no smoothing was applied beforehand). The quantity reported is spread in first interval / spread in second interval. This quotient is 2.1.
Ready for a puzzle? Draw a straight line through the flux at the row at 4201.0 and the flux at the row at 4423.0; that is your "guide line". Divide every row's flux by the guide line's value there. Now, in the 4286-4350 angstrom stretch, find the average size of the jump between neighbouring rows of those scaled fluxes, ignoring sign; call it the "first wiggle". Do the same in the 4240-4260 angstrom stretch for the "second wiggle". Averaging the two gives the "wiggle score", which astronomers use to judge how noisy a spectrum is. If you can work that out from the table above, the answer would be 0.046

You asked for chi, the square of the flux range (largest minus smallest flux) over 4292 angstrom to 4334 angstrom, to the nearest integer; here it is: 99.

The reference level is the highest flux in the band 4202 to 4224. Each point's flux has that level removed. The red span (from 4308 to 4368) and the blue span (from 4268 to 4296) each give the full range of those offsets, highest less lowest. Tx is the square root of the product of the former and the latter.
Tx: 7.9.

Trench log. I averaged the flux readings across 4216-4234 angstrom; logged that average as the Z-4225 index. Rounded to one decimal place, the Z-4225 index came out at 27.4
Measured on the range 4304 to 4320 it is 25.1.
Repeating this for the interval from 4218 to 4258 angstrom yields 27.9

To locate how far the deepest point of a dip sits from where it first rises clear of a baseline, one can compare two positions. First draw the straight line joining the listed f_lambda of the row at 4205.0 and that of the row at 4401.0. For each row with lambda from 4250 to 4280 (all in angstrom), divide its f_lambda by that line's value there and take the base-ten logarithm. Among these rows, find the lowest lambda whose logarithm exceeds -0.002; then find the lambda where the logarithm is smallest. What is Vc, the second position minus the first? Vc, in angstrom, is 18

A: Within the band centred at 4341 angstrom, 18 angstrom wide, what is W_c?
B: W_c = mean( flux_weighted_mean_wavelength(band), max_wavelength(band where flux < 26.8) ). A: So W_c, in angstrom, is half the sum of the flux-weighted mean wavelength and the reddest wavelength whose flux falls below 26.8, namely 4342.1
